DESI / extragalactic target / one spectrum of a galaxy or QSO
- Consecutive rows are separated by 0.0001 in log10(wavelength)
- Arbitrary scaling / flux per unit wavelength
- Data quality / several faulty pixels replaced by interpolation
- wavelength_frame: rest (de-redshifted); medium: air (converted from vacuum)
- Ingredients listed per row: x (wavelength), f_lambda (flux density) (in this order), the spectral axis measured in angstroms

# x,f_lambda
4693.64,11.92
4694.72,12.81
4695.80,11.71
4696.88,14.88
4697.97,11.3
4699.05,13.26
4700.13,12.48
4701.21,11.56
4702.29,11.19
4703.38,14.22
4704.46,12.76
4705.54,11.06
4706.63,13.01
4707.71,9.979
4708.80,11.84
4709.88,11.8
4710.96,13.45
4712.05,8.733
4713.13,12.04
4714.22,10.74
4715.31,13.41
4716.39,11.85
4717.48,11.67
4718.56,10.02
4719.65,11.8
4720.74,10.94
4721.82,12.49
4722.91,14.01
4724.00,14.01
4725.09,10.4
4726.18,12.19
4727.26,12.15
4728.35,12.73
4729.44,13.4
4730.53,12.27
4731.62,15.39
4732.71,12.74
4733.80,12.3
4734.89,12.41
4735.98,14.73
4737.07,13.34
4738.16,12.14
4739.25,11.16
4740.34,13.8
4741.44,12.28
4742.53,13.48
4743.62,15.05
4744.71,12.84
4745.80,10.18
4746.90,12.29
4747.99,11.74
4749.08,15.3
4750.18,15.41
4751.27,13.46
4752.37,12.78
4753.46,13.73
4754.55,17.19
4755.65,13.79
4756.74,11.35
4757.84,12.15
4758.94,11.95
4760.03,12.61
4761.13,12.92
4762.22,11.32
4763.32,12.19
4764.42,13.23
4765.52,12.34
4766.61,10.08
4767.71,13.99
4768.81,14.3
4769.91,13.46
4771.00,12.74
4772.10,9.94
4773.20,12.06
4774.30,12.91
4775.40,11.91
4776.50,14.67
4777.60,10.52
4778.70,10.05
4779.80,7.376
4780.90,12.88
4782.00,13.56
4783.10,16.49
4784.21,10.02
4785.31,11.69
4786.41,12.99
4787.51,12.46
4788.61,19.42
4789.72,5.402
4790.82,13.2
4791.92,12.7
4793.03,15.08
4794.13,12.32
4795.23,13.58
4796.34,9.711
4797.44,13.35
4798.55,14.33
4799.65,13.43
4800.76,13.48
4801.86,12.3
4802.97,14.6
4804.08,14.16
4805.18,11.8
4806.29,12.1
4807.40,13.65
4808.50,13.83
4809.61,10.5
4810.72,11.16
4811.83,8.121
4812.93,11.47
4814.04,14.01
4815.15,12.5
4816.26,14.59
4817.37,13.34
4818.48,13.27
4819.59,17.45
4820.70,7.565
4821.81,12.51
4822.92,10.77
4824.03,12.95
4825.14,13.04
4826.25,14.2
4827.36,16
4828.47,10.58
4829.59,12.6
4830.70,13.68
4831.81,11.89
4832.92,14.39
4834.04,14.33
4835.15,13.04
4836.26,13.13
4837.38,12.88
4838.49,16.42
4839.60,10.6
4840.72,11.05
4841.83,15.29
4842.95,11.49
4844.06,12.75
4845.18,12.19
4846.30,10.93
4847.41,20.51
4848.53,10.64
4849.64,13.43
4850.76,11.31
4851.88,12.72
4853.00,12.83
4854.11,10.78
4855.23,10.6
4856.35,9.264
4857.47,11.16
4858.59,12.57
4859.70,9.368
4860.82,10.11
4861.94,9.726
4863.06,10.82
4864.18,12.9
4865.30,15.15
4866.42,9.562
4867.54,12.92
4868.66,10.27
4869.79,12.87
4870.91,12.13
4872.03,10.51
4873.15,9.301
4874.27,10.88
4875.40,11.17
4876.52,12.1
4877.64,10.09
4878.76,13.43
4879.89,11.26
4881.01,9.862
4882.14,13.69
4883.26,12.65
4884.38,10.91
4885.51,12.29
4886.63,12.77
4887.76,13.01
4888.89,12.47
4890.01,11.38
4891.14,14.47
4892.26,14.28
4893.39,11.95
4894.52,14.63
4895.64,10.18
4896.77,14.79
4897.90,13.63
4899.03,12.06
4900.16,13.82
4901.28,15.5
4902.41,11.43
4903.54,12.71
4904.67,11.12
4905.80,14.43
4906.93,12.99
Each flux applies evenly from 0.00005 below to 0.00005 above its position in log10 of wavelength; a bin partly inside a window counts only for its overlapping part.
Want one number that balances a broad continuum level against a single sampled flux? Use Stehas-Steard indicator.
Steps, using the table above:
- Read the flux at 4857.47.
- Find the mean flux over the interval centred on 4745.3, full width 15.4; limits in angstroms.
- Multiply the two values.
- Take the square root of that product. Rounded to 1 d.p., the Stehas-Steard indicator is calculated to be 12.0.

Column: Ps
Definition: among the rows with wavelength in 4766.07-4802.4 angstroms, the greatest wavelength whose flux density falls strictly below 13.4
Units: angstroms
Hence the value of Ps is 4801.86 angstroms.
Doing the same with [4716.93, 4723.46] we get 4721.82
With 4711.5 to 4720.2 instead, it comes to 4719.65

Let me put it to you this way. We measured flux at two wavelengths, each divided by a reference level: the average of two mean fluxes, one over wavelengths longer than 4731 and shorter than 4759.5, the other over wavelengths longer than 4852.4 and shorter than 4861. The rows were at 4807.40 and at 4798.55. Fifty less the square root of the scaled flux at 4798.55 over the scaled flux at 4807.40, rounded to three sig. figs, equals 49.0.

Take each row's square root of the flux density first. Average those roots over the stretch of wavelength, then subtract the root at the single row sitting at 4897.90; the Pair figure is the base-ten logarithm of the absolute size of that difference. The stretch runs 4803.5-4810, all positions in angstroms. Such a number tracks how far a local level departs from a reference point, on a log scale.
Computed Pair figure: -0.9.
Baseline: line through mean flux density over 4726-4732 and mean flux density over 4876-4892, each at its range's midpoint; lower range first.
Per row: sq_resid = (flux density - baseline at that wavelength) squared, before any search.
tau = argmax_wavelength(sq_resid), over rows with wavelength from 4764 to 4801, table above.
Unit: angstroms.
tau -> 4789.72 angstroms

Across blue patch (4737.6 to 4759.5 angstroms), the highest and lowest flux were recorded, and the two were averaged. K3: 13.7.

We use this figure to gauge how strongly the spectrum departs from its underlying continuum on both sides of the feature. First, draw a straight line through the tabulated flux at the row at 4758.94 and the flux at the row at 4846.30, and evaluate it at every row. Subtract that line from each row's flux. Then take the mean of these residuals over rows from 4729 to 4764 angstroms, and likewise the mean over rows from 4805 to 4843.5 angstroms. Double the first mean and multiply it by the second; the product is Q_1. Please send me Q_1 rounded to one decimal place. 3.0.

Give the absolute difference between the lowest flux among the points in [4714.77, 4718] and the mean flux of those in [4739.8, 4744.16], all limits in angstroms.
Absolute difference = 2.0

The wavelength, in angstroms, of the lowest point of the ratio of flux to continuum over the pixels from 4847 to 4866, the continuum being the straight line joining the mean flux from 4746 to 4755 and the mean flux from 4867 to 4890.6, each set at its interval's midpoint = 4856.35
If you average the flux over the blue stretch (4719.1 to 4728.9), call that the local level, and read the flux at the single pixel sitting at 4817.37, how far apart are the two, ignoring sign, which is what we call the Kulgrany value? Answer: 1.0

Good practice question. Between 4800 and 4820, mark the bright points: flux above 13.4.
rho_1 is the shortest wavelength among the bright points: 4800.76 angstroms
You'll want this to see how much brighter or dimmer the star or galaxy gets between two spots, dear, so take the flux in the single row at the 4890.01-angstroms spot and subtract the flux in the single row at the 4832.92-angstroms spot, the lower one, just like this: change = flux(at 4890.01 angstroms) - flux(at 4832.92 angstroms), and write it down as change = -3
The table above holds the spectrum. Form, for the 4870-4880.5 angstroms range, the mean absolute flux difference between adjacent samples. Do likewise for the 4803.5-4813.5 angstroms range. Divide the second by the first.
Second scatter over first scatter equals 1.1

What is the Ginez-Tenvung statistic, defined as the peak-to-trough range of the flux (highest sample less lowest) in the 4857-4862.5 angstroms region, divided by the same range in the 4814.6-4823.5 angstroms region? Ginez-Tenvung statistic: 0.32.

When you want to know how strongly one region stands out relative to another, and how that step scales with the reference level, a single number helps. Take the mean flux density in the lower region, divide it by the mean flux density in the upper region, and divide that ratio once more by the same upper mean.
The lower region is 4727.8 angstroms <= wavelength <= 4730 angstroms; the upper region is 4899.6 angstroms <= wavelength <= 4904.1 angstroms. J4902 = 0.073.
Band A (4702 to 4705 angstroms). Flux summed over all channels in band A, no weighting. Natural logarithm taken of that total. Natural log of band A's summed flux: 3.64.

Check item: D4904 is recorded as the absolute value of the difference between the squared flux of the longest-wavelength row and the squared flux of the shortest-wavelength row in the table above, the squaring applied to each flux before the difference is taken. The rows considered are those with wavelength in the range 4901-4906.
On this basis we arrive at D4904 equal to 32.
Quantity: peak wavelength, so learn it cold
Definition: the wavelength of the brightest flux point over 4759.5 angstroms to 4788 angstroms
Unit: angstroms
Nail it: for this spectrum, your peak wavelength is 4783.10 angstroms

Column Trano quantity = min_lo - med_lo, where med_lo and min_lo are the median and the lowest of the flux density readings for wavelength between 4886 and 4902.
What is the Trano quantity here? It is -3.1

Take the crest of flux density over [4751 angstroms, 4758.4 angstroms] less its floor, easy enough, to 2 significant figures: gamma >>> 5.8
